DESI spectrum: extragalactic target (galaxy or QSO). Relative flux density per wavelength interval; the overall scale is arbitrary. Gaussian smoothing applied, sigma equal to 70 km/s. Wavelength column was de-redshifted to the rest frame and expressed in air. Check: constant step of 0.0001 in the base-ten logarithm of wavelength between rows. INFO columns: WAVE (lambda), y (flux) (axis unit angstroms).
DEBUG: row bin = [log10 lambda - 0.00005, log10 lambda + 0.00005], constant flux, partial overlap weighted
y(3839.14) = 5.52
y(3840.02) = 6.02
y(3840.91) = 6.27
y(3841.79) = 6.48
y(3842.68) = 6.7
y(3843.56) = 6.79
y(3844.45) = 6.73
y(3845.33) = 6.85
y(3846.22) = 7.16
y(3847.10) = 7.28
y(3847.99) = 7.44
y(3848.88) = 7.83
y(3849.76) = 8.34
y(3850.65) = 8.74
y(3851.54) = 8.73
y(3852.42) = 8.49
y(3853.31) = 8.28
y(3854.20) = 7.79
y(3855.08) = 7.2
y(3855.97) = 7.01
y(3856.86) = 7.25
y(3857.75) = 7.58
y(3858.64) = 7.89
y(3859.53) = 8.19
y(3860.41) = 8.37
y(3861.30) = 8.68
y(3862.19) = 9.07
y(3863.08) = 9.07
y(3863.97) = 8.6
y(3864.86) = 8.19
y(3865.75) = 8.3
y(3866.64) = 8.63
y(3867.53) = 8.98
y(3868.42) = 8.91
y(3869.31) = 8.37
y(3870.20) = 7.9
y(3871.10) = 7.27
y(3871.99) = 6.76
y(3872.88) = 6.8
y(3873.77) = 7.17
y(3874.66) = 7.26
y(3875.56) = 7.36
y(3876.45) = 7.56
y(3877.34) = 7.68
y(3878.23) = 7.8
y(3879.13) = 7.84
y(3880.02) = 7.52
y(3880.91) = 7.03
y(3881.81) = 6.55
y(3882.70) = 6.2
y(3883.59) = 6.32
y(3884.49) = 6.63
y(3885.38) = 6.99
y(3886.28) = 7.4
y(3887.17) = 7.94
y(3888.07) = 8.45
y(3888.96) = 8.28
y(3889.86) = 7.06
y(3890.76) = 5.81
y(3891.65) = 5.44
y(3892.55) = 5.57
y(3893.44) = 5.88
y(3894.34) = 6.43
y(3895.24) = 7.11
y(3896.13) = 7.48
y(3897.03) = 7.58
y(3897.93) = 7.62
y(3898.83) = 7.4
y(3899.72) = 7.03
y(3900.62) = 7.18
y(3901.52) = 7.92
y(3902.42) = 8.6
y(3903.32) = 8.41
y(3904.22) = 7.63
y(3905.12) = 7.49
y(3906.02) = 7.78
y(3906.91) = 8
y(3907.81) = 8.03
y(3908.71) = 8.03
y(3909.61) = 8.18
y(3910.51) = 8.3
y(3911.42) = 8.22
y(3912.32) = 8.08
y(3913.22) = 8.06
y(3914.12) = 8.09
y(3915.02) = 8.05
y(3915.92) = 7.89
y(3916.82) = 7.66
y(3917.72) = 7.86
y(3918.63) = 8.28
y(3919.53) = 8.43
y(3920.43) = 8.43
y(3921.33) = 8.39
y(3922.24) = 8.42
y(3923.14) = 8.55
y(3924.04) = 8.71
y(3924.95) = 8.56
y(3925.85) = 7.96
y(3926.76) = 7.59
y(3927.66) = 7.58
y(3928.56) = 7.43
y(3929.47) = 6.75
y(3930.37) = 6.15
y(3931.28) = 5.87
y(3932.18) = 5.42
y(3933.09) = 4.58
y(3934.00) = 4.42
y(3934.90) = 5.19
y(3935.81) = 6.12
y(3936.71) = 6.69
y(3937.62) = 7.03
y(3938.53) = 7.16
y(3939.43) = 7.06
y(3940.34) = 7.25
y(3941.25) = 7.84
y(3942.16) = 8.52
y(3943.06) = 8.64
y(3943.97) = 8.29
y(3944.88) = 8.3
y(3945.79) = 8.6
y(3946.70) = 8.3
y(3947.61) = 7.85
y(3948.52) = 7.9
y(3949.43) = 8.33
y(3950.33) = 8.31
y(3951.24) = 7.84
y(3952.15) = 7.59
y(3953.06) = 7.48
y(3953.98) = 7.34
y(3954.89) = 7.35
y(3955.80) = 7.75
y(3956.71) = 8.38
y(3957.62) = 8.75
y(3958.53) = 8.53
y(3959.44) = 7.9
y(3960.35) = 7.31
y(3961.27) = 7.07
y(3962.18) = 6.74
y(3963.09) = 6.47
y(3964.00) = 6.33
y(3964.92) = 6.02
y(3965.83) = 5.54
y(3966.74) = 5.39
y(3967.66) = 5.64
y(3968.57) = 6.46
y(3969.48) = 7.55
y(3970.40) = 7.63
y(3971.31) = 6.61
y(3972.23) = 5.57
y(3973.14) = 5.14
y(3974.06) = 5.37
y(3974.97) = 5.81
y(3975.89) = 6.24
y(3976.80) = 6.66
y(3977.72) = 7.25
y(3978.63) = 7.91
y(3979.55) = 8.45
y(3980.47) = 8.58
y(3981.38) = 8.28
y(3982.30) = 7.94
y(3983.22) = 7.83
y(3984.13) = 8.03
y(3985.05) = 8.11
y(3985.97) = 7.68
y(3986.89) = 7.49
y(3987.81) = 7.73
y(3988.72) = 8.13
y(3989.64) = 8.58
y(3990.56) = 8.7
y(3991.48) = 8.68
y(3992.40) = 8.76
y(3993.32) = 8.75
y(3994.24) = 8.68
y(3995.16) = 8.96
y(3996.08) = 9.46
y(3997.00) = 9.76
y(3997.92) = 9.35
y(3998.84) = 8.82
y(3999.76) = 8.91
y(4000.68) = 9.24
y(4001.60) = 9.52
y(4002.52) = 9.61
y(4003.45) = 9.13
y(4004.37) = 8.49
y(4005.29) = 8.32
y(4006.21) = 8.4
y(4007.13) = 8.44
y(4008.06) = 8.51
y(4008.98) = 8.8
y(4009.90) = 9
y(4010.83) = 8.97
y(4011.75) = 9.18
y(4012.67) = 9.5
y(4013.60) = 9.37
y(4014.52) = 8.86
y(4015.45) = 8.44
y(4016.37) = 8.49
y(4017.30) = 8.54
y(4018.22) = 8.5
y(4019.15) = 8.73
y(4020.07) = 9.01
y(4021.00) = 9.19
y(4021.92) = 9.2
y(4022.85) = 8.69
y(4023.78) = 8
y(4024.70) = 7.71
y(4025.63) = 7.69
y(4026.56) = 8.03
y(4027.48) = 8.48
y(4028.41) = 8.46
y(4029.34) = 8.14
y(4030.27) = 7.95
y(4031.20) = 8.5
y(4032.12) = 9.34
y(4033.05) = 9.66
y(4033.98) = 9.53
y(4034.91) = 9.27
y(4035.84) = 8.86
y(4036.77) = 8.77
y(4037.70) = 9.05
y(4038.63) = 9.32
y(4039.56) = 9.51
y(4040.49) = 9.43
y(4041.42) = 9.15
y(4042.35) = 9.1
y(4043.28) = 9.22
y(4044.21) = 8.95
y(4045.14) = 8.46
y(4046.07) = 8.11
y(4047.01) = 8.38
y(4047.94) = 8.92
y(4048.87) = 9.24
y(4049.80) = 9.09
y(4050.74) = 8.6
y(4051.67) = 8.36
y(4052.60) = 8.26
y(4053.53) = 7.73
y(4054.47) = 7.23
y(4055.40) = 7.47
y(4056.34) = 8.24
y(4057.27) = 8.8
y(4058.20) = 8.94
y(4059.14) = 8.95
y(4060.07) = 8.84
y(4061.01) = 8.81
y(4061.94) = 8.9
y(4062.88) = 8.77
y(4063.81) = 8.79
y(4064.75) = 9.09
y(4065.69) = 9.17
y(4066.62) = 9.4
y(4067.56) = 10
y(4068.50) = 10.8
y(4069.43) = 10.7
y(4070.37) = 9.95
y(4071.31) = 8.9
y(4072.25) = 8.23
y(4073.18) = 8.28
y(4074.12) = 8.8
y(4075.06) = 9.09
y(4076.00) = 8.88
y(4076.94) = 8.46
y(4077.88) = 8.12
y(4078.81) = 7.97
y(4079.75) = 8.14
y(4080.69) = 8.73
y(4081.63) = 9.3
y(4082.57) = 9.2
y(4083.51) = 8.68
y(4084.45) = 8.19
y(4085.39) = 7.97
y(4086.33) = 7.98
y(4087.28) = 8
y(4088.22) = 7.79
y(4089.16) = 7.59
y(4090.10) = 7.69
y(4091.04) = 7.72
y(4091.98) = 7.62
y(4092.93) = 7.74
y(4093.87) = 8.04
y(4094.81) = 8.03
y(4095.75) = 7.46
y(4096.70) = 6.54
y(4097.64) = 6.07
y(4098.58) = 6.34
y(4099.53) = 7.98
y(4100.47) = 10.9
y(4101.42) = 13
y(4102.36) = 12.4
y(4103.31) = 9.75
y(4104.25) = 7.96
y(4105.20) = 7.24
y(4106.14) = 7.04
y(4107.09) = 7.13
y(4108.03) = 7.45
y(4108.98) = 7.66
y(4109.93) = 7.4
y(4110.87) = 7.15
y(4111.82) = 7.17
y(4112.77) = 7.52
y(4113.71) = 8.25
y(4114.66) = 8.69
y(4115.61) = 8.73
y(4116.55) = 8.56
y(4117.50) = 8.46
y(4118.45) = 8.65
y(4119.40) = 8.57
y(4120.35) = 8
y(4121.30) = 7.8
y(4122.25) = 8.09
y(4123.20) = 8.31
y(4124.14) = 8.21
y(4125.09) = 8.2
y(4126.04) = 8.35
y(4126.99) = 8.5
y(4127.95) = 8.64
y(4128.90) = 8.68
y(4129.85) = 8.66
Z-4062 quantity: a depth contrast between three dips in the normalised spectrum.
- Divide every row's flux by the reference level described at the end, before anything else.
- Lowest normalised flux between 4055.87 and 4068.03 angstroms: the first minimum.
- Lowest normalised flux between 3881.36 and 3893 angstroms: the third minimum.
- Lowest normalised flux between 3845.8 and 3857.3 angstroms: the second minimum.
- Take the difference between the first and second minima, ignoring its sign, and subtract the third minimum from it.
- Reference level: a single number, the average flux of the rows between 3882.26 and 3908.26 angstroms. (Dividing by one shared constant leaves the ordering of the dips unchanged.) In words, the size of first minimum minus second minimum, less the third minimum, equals -0.58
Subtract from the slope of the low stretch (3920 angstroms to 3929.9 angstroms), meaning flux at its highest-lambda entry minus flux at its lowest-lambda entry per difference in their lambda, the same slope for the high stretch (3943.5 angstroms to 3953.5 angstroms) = -0.10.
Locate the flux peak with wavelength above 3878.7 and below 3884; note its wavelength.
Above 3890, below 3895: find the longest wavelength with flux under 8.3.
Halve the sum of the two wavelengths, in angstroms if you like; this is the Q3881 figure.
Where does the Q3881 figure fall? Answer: 3886.7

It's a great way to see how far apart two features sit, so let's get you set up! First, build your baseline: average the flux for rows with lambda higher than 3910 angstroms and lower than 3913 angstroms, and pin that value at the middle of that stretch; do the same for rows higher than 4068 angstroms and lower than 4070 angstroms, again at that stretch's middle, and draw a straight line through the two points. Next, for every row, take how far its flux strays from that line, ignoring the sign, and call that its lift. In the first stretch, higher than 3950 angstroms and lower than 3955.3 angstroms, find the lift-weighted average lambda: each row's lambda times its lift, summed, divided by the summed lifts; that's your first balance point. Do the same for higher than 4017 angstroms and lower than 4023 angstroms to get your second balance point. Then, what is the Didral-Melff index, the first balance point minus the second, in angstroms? -66.8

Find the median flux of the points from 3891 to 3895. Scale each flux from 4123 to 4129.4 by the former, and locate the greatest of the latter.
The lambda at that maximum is 4128.90 angstroms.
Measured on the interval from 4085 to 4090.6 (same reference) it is 4087.28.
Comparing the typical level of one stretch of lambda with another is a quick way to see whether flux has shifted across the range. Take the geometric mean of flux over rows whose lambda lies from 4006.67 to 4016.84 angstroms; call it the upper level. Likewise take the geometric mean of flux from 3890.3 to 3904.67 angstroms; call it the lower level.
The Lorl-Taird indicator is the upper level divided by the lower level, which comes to 1.27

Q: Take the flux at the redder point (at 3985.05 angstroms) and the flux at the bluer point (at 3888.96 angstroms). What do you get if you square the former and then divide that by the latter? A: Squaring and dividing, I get 7.9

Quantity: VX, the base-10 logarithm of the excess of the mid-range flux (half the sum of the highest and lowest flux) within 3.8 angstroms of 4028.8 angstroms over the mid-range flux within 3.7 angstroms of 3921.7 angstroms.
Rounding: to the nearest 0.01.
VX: -1.70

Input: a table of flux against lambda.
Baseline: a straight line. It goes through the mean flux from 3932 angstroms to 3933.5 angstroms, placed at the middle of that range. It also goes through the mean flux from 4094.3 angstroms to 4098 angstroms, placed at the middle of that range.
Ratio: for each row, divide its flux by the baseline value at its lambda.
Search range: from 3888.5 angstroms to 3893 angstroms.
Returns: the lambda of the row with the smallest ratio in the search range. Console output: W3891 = 3891.65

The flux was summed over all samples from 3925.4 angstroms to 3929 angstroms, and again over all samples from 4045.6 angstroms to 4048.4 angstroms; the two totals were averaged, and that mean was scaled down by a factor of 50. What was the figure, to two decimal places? 0.56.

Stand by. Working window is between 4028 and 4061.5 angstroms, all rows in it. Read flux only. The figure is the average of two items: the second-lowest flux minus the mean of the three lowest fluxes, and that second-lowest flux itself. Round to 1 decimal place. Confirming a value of 3.7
